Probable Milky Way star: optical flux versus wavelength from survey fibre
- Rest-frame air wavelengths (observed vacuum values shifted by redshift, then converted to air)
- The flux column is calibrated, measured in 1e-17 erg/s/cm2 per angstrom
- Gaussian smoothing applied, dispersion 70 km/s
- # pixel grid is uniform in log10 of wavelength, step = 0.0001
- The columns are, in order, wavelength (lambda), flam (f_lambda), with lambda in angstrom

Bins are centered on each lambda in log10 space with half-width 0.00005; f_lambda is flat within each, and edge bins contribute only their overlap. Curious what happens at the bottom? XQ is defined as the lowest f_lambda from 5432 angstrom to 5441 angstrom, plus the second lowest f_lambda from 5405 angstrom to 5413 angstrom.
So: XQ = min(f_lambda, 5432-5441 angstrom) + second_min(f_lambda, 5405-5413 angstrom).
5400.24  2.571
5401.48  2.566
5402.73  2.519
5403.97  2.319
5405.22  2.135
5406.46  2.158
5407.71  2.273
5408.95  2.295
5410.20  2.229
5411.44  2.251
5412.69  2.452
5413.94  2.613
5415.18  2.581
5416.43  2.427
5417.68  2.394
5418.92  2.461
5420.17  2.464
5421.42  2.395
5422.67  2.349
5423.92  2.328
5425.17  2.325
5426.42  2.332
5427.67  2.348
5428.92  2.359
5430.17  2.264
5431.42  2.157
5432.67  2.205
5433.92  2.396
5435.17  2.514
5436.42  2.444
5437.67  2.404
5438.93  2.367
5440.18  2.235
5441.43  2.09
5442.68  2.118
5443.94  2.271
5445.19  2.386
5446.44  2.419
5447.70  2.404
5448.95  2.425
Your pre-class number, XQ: 4.36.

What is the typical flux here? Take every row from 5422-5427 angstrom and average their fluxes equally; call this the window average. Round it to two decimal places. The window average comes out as 2.33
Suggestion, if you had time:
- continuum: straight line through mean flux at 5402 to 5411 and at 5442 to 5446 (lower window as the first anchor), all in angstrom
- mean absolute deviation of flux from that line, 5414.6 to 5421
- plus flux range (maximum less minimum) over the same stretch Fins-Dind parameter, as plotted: 0.38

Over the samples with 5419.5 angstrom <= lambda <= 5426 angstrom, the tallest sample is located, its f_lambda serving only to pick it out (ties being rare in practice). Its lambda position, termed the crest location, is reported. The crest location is 5420.17 angstrom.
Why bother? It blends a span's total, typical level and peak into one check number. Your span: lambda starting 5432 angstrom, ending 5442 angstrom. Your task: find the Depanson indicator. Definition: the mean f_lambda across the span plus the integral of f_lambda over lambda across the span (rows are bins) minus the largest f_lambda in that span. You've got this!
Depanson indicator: 23.2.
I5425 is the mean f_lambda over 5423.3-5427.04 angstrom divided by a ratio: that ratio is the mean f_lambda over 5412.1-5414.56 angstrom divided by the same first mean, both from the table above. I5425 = 2.14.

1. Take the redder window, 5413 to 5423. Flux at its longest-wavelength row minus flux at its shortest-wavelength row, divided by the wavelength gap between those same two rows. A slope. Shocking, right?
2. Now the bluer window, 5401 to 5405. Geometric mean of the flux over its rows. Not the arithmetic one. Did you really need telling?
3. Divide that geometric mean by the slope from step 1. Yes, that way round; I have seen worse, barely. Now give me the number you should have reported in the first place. -82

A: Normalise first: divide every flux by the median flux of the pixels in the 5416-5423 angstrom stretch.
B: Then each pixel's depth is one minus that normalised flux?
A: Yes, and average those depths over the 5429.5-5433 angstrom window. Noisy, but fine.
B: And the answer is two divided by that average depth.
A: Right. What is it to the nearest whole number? 24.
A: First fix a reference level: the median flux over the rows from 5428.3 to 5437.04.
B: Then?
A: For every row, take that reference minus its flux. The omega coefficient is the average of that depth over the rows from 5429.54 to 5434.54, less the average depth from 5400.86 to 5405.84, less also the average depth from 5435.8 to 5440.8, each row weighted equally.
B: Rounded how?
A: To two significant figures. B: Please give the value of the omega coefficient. 0.13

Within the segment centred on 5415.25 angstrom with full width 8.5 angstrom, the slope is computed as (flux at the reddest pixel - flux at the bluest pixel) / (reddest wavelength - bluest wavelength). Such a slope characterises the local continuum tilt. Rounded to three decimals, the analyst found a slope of 0.028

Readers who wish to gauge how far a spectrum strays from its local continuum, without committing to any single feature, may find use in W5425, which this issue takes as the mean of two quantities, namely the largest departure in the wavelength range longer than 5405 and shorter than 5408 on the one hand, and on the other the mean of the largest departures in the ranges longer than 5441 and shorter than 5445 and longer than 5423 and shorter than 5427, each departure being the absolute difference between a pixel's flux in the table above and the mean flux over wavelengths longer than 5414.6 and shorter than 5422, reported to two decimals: 0.28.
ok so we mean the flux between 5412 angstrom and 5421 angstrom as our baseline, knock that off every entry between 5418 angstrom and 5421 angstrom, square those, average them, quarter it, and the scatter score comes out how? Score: 0.000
